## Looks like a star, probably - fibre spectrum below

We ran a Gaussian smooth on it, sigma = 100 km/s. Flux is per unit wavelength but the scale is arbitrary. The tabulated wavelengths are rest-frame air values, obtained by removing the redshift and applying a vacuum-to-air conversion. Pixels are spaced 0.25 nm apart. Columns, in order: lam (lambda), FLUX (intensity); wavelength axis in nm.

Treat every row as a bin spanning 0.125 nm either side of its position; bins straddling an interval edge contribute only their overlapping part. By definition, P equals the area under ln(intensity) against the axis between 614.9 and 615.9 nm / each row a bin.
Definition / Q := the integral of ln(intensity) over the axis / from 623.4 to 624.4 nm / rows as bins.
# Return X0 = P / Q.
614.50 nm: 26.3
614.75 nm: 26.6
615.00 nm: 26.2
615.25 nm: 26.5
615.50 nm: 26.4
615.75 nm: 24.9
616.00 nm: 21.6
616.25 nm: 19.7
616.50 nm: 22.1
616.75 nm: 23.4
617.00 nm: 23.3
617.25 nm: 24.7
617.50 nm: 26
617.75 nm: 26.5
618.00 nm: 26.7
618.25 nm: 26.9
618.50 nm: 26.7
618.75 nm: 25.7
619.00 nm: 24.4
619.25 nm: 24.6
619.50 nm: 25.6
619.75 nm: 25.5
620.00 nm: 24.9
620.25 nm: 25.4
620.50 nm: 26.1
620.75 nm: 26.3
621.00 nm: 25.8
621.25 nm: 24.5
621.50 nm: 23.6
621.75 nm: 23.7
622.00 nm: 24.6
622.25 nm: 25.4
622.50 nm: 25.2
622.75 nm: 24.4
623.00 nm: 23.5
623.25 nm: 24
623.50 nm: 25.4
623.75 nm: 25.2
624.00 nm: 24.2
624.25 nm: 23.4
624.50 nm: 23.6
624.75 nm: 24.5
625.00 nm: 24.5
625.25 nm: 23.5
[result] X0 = 1.02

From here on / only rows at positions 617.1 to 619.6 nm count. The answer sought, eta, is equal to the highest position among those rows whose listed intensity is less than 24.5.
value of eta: 619.00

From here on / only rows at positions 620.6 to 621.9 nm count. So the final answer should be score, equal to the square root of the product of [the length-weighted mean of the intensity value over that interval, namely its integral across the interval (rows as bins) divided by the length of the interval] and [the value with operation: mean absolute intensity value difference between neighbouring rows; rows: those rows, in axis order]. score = 4.2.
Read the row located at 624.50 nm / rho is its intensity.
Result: 23.6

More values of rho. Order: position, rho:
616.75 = 23.4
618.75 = 25.7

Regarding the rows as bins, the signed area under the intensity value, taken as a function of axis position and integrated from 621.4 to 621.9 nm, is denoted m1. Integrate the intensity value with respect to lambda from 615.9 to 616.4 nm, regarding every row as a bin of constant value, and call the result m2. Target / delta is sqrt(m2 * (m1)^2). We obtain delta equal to 38.1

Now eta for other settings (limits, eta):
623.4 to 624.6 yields 624.50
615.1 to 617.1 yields 617.00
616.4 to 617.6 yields 617.00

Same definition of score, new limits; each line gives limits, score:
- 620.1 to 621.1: 3.5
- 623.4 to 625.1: 3.5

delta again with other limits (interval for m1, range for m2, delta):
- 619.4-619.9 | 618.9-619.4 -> 44.7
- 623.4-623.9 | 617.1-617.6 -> 44.8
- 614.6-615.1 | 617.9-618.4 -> 48.3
